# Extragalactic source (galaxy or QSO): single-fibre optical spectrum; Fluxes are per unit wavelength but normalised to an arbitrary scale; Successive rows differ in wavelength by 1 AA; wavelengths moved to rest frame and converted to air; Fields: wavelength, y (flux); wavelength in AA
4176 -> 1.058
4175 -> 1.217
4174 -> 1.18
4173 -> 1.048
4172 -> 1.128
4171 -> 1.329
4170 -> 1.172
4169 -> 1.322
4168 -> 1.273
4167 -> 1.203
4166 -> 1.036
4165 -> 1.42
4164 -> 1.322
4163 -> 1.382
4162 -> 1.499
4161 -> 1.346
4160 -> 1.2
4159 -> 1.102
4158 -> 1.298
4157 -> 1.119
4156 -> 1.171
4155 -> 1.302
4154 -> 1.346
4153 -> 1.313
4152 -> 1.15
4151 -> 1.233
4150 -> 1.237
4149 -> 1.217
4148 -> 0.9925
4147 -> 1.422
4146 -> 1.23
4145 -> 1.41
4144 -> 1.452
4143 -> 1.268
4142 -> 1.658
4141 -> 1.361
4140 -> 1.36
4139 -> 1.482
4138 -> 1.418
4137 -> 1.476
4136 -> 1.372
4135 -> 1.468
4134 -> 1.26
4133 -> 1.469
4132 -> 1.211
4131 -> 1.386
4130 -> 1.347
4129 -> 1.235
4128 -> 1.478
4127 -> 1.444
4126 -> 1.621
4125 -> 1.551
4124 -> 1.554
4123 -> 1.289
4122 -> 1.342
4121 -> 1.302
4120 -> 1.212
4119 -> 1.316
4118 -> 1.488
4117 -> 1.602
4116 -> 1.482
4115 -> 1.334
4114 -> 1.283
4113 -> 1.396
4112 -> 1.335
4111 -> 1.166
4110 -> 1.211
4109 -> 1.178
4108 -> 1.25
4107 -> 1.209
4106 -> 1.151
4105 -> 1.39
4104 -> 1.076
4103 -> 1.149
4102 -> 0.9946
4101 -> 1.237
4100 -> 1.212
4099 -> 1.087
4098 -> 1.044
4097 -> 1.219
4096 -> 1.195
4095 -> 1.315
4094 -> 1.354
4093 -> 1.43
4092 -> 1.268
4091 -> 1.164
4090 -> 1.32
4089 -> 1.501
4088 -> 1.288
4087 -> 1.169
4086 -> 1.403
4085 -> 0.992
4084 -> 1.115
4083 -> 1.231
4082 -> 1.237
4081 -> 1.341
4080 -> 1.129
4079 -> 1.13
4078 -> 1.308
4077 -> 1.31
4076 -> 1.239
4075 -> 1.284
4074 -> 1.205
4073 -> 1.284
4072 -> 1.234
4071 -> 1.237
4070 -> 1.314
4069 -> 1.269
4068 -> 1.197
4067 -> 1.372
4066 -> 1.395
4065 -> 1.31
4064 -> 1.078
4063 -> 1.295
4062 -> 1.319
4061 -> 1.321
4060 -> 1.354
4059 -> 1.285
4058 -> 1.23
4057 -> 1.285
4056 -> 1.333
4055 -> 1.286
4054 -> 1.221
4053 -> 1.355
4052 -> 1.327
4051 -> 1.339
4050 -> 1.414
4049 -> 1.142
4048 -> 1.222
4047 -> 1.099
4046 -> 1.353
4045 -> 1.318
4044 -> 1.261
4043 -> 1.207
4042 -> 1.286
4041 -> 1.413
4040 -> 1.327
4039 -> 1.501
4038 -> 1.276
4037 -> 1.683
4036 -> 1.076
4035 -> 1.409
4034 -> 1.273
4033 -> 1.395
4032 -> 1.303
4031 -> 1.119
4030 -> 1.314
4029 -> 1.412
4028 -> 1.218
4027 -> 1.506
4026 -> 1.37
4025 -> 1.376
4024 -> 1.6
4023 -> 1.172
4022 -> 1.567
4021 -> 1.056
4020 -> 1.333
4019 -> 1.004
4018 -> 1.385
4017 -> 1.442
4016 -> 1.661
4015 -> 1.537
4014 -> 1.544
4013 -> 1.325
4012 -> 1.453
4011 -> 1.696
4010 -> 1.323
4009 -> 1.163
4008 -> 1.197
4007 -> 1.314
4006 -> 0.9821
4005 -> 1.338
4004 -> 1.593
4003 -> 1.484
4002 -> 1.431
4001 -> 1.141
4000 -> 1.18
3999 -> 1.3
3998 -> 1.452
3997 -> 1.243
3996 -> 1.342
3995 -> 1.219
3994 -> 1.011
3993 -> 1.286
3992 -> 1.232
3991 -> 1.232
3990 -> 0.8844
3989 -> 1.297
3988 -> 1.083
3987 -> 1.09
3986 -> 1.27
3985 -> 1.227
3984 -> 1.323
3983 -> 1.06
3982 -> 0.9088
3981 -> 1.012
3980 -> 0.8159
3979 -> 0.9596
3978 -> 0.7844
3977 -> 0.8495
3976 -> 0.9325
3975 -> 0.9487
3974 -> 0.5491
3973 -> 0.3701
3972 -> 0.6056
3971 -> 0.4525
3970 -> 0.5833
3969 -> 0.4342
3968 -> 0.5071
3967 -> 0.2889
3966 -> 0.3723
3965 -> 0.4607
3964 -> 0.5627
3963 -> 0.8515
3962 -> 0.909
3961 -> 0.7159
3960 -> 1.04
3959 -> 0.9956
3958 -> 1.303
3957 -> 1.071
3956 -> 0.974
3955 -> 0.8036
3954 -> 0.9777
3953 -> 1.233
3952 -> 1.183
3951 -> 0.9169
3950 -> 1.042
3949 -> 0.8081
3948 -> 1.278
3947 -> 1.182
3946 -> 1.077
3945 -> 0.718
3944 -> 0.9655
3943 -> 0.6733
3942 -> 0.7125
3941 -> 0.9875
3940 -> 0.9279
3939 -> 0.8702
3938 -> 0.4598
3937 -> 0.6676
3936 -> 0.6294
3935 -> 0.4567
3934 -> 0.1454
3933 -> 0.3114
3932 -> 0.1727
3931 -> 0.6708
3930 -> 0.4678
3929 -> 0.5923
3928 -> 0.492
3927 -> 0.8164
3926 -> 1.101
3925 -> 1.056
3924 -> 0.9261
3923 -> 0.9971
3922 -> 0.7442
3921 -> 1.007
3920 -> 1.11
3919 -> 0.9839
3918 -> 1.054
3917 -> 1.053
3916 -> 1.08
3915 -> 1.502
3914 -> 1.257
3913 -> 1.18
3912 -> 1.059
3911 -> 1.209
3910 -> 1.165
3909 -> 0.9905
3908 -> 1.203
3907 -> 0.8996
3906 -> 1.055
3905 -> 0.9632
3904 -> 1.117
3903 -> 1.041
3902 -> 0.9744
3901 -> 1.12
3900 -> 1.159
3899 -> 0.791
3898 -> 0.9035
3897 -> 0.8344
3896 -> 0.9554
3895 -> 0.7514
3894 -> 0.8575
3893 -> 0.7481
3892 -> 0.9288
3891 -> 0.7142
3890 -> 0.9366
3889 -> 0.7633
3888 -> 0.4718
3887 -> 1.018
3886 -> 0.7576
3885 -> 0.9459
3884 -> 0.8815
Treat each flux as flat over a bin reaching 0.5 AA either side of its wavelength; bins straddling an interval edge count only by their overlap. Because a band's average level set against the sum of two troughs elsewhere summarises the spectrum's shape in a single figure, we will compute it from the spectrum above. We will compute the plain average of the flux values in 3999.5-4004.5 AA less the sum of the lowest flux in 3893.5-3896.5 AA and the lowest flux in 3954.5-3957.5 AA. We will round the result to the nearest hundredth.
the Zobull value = -0.19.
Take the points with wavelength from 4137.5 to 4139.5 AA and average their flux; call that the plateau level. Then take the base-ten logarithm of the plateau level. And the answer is 0.16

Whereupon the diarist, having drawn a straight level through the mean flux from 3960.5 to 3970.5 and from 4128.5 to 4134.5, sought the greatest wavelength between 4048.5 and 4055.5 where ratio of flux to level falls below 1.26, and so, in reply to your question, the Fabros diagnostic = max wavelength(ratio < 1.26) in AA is 4049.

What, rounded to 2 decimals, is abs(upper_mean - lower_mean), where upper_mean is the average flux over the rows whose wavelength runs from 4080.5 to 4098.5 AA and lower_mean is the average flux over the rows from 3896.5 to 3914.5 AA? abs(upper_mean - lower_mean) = 0.20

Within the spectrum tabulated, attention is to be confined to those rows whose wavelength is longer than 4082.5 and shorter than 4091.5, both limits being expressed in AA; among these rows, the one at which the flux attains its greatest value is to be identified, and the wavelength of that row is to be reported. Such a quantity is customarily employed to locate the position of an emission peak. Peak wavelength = 4089 AA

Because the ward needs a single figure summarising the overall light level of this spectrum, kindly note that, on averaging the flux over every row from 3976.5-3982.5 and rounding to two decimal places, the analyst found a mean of 0.89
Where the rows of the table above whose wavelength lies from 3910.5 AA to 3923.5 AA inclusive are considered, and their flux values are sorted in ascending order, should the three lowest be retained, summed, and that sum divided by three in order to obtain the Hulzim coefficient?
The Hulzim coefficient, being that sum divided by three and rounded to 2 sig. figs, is 0.91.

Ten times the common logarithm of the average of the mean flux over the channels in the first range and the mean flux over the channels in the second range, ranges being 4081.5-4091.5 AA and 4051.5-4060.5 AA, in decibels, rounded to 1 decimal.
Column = 1.0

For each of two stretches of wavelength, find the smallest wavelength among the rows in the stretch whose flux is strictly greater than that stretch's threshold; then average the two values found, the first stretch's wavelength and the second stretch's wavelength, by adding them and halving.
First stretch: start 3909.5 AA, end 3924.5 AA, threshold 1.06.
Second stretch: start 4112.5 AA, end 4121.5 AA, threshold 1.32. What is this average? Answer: 4011.5 AA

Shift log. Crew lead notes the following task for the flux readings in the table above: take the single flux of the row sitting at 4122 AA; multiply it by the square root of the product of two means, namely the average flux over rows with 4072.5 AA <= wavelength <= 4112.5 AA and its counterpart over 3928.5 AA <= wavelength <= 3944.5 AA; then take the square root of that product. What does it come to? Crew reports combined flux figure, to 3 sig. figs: 1.08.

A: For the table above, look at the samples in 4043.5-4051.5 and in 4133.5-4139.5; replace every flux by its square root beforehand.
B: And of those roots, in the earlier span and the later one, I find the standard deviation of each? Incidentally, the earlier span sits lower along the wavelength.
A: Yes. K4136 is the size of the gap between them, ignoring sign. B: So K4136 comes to 0.01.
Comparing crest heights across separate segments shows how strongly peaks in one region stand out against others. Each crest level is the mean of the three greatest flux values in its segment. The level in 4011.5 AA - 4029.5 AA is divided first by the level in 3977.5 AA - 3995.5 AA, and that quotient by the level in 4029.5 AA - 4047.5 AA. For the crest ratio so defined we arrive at 0.81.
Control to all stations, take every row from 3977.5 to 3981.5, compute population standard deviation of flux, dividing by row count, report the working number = 0.095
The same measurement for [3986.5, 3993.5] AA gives 0.137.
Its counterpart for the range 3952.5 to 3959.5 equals 0.157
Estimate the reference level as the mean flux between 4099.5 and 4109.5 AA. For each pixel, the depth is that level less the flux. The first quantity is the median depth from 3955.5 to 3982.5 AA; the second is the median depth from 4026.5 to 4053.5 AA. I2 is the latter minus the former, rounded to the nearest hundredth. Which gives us -0.50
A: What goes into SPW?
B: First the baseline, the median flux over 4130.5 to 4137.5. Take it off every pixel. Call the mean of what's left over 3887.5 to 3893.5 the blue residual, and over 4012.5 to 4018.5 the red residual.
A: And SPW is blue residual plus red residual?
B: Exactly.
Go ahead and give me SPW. -0.53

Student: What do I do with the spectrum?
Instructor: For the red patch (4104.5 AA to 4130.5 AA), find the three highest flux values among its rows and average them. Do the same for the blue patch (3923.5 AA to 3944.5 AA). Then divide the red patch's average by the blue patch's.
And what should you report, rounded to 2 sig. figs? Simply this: 1.5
